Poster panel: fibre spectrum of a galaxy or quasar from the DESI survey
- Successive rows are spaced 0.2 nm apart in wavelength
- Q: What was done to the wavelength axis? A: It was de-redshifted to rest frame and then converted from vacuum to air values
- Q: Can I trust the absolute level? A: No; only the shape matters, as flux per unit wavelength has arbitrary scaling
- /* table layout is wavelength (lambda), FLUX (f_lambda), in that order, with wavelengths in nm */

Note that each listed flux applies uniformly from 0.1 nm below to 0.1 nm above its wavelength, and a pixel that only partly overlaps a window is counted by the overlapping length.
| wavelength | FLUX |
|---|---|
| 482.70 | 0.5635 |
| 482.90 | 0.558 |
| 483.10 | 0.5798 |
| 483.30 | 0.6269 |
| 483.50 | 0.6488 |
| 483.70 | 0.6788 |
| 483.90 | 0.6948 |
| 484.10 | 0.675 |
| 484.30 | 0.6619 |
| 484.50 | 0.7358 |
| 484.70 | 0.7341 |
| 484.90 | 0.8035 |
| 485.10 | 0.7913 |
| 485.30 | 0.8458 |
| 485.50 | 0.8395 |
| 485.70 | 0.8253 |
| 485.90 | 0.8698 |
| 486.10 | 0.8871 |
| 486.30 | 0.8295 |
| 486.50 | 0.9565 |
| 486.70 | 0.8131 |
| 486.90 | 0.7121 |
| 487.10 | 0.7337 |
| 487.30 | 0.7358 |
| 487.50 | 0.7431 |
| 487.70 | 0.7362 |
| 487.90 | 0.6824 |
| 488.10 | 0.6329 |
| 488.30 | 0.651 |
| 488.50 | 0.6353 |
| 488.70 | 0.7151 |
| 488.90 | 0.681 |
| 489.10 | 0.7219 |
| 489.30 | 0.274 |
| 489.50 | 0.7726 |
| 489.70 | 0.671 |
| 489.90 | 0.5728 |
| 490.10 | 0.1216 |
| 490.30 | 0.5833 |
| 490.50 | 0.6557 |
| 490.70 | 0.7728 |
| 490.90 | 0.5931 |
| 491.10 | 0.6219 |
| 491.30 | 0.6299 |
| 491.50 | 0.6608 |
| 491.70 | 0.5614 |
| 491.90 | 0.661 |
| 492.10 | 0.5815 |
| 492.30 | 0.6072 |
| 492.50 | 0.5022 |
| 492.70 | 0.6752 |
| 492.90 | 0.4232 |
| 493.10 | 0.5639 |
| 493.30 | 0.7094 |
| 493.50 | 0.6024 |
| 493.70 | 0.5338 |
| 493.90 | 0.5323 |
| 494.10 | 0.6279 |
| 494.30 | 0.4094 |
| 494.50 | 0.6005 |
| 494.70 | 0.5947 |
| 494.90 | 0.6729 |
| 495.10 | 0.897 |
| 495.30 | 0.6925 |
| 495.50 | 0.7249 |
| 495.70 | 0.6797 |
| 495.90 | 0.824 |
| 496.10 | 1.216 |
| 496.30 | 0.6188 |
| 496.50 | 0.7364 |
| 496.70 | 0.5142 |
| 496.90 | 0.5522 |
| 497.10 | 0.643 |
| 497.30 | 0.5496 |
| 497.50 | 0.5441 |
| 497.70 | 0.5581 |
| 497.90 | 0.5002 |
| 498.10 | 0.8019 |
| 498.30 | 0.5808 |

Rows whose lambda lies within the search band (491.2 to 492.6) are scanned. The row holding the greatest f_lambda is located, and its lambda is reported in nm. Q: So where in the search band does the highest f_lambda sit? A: 491.90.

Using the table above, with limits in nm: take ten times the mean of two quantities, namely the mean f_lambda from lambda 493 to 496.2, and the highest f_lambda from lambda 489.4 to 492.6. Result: 7.26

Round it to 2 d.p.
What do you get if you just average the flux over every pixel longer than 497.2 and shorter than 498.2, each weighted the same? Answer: 0.59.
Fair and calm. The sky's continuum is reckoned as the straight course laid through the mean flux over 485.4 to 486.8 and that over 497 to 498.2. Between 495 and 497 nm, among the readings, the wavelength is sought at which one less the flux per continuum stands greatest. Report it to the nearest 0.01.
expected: 496.70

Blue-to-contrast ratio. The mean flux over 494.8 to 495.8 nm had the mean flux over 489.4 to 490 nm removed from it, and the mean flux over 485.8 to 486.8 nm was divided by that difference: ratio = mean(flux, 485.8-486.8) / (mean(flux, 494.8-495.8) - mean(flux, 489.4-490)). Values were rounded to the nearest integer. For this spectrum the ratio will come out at 14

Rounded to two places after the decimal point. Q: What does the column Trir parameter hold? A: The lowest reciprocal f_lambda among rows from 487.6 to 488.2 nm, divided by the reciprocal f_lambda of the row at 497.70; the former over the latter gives 0.76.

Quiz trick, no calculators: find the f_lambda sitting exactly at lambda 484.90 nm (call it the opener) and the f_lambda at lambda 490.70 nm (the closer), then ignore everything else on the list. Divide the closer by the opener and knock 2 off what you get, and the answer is -1.04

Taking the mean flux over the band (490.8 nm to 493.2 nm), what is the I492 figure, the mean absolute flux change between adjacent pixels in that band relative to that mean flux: 0.16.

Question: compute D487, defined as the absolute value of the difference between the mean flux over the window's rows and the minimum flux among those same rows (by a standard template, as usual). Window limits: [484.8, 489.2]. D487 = 0.13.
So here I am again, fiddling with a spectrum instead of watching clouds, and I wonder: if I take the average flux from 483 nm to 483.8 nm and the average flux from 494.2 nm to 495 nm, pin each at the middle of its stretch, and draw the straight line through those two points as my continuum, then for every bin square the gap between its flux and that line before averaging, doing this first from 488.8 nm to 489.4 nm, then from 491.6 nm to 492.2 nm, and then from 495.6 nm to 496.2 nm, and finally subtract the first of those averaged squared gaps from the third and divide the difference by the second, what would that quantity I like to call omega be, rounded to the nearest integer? 60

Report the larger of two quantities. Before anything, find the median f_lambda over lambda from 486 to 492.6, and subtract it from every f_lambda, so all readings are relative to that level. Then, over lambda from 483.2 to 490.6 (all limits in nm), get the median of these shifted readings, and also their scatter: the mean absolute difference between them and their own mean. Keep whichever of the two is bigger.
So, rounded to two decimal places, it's 0.10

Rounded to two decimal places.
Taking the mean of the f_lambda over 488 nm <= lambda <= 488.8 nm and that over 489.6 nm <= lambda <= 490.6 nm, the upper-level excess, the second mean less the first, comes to -0.14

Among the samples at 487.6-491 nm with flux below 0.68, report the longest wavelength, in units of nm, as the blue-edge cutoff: 490.90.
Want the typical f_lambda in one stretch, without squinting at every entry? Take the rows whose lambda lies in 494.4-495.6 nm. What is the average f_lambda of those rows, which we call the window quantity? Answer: 0.70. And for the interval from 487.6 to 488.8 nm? 0.68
